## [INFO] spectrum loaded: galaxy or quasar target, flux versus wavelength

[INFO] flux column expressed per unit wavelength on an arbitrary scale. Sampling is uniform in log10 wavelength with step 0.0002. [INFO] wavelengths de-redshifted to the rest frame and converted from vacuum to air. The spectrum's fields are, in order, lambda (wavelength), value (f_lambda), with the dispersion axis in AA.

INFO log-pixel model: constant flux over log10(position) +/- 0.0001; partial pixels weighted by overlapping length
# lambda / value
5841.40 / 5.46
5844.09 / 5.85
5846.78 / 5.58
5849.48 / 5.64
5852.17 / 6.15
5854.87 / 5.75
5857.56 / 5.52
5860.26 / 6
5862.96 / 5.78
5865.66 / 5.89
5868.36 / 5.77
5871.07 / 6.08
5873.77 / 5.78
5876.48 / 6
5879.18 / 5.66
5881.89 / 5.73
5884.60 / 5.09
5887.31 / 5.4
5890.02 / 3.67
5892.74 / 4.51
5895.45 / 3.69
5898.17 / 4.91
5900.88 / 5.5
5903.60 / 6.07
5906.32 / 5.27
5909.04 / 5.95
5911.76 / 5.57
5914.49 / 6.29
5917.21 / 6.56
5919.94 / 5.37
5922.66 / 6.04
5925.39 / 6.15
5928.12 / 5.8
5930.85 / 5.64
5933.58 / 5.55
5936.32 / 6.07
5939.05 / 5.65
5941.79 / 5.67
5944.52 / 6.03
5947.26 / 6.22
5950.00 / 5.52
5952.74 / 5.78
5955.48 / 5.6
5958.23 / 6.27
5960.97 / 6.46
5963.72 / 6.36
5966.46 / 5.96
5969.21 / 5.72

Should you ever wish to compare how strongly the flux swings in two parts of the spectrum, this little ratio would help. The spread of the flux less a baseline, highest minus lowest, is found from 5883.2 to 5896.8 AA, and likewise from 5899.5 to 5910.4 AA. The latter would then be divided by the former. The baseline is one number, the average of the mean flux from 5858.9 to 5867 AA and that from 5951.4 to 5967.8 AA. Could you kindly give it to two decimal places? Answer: 0.46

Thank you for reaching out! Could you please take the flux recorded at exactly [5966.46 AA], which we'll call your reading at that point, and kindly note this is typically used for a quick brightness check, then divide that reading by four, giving 1.49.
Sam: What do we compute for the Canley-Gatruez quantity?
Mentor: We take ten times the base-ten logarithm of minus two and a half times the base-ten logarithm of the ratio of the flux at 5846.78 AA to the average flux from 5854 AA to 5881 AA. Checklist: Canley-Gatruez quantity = -13.3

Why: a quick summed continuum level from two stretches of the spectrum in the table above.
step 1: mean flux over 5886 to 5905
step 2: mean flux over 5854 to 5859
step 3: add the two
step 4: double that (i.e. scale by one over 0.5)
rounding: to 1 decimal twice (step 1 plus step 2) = 20.9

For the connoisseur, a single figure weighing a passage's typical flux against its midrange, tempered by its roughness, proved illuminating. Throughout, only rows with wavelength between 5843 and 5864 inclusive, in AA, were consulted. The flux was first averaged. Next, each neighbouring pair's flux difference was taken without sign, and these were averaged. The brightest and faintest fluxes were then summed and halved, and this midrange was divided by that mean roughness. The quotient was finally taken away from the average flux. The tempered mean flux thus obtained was -13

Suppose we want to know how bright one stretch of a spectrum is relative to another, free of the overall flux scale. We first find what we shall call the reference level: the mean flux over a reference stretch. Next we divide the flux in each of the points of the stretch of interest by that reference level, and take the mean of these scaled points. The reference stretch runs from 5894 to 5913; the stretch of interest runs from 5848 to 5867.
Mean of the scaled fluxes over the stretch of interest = 1.10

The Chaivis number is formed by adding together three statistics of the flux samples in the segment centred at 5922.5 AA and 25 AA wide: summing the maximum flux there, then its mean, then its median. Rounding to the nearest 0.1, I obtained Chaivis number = 18.2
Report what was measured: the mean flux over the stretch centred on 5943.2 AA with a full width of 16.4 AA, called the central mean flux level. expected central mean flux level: 5.86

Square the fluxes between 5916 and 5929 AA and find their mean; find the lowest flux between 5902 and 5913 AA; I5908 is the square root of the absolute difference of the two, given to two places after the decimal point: 5.54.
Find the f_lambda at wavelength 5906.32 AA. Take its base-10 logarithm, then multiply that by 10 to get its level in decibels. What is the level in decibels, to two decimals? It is 7.22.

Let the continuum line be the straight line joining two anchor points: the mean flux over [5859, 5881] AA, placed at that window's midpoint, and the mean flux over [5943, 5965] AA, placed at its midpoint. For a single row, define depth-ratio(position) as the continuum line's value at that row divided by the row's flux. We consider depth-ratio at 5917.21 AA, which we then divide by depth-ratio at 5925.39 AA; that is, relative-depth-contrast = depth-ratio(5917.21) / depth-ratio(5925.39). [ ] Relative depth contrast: 0.94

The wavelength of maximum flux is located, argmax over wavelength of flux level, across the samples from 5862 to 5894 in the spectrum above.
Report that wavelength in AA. 5871.07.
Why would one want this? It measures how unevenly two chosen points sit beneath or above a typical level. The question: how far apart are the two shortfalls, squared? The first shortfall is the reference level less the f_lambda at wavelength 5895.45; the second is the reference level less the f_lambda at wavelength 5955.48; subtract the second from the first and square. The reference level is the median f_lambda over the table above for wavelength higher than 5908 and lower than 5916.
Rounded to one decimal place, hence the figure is 3.6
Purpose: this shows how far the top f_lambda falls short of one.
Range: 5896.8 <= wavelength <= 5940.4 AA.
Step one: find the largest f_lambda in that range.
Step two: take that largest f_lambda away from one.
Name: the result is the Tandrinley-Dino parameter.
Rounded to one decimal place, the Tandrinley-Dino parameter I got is -5.6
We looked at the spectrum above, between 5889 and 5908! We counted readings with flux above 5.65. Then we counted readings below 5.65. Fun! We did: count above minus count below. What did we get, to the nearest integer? -5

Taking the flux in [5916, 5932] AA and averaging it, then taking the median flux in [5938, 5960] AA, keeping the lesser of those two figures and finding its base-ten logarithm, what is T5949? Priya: 0.76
